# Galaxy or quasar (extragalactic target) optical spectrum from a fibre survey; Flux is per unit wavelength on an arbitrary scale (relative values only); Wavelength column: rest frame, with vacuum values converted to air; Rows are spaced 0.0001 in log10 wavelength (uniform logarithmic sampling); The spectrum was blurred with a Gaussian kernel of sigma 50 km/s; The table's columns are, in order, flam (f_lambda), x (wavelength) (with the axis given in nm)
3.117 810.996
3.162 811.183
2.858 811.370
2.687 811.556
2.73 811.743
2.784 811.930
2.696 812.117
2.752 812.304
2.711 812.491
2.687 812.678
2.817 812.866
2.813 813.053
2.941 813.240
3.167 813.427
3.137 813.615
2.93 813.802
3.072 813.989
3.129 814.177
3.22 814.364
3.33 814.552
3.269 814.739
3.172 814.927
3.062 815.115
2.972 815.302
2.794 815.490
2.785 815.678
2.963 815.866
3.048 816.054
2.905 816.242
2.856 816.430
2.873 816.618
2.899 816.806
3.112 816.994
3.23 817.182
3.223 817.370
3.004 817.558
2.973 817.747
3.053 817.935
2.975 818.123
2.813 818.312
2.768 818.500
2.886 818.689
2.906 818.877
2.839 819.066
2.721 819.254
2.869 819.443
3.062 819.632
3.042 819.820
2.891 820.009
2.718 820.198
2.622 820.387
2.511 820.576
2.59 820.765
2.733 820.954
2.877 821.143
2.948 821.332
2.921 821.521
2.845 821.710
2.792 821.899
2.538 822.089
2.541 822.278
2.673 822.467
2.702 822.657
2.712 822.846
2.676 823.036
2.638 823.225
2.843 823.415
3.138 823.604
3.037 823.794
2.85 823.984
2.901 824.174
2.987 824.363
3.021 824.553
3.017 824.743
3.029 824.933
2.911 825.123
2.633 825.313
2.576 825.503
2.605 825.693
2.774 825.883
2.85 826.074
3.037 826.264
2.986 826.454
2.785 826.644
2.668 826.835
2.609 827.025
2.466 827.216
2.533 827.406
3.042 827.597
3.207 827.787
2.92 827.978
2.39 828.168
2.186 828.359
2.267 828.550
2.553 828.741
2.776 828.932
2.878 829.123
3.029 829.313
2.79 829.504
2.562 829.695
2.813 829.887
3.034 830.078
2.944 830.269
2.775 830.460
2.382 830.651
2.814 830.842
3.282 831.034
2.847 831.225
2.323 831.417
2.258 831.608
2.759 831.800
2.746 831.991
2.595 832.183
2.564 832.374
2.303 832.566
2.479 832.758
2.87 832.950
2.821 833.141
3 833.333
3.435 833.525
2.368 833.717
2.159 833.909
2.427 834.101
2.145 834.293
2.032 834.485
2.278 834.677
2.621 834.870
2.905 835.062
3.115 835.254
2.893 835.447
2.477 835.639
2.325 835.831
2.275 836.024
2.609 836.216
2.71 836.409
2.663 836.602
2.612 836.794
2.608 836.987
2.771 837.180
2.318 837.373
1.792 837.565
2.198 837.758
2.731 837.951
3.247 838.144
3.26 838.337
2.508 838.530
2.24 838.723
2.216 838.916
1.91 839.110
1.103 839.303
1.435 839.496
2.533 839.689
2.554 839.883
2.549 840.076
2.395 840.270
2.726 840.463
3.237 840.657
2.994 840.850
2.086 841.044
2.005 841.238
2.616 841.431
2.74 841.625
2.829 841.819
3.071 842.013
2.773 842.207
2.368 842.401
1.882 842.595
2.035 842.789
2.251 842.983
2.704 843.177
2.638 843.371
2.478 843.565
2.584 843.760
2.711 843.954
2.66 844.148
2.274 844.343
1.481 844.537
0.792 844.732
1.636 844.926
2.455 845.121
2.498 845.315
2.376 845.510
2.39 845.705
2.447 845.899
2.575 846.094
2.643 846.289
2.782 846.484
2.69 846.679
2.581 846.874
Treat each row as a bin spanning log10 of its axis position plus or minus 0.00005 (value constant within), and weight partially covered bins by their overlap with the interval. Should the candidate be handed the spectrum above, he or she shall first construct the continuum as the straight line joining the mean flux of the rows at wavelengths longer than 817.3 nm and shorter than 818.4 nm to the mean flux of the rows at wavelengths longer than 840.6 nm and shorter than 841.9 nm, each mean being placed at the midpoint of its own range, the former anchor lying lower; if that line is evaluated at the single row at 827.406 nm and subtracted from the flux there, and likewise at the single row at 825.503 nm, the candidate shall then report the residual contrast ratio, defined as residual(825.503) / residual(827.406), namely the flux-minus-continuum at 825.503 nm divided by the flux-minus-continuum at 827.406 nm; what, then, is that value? 1.0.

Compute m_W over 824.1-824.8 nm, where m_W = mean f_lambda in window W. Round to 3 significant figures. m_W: 2.98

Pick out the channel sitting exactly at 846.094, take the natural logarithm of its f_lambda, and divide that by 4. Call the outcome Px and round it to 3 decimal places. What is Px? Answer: 0.236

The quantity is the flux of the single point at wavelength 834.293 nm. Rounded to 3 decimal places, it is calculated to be 2.145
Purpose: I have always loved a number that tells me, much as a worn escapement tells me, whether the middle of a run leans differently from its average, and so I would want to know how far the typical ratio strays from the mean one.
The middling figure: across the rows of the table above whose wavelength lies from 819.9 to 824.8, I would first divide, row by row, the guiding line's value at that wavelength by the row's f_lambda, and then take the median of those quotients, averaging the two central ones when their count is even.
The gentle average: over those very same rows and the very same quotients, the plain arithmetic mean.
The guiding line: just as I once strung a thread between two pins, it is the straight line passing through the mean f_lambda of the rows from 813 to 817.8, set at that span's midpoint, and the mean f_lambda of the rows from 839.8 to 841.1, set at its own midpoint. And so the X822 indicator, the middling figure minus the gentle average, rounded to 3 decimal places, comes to -0.009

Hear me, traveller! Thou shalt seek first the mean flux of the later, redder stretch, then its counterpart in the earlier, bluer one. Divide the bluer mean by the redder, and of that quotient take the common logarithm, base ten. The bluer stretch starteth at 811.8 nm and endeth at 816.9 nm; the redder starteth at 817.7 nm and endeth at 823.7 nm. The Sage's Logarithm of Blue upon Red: 0.022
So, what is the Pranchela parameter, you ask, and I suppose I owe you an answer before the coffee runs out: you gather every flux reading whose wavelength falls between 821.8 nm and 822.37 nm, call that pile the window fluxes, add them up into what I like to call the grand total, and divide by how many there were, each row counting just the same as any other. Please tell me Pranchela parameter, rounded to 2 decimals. 2.62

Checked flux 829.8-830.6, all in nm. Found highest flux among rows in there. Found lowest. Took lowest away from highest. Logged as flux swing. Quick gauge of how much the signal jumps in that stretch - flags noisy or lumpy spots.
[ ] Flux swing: 0.26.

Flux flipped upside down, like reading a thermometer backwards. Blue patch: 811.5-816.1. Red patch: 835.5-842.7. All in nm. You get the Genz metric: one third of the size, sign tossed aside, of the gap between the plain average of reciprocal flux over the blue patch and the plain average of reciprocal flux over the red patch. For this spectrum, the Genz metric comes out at 0.0278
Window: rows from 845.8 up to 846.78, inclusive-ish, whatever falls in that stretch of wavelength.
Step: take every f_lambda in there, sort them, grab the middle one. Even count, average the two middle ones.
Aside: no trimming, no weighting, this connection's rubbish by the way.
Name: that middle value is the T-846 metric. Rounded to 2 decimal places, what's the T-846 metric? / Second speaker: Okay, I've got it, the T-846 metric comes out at 2.64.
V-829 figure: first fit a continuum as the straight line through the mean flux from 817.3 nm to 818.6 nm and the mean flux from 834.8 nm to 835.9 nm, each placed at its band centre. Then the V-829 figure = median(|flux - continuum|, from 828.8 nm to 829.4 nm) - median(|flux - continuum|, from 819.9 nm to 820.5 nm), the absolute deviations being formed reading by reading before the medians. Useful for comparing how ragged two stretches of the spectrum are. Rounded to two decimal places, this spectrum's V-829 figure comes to -0.16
